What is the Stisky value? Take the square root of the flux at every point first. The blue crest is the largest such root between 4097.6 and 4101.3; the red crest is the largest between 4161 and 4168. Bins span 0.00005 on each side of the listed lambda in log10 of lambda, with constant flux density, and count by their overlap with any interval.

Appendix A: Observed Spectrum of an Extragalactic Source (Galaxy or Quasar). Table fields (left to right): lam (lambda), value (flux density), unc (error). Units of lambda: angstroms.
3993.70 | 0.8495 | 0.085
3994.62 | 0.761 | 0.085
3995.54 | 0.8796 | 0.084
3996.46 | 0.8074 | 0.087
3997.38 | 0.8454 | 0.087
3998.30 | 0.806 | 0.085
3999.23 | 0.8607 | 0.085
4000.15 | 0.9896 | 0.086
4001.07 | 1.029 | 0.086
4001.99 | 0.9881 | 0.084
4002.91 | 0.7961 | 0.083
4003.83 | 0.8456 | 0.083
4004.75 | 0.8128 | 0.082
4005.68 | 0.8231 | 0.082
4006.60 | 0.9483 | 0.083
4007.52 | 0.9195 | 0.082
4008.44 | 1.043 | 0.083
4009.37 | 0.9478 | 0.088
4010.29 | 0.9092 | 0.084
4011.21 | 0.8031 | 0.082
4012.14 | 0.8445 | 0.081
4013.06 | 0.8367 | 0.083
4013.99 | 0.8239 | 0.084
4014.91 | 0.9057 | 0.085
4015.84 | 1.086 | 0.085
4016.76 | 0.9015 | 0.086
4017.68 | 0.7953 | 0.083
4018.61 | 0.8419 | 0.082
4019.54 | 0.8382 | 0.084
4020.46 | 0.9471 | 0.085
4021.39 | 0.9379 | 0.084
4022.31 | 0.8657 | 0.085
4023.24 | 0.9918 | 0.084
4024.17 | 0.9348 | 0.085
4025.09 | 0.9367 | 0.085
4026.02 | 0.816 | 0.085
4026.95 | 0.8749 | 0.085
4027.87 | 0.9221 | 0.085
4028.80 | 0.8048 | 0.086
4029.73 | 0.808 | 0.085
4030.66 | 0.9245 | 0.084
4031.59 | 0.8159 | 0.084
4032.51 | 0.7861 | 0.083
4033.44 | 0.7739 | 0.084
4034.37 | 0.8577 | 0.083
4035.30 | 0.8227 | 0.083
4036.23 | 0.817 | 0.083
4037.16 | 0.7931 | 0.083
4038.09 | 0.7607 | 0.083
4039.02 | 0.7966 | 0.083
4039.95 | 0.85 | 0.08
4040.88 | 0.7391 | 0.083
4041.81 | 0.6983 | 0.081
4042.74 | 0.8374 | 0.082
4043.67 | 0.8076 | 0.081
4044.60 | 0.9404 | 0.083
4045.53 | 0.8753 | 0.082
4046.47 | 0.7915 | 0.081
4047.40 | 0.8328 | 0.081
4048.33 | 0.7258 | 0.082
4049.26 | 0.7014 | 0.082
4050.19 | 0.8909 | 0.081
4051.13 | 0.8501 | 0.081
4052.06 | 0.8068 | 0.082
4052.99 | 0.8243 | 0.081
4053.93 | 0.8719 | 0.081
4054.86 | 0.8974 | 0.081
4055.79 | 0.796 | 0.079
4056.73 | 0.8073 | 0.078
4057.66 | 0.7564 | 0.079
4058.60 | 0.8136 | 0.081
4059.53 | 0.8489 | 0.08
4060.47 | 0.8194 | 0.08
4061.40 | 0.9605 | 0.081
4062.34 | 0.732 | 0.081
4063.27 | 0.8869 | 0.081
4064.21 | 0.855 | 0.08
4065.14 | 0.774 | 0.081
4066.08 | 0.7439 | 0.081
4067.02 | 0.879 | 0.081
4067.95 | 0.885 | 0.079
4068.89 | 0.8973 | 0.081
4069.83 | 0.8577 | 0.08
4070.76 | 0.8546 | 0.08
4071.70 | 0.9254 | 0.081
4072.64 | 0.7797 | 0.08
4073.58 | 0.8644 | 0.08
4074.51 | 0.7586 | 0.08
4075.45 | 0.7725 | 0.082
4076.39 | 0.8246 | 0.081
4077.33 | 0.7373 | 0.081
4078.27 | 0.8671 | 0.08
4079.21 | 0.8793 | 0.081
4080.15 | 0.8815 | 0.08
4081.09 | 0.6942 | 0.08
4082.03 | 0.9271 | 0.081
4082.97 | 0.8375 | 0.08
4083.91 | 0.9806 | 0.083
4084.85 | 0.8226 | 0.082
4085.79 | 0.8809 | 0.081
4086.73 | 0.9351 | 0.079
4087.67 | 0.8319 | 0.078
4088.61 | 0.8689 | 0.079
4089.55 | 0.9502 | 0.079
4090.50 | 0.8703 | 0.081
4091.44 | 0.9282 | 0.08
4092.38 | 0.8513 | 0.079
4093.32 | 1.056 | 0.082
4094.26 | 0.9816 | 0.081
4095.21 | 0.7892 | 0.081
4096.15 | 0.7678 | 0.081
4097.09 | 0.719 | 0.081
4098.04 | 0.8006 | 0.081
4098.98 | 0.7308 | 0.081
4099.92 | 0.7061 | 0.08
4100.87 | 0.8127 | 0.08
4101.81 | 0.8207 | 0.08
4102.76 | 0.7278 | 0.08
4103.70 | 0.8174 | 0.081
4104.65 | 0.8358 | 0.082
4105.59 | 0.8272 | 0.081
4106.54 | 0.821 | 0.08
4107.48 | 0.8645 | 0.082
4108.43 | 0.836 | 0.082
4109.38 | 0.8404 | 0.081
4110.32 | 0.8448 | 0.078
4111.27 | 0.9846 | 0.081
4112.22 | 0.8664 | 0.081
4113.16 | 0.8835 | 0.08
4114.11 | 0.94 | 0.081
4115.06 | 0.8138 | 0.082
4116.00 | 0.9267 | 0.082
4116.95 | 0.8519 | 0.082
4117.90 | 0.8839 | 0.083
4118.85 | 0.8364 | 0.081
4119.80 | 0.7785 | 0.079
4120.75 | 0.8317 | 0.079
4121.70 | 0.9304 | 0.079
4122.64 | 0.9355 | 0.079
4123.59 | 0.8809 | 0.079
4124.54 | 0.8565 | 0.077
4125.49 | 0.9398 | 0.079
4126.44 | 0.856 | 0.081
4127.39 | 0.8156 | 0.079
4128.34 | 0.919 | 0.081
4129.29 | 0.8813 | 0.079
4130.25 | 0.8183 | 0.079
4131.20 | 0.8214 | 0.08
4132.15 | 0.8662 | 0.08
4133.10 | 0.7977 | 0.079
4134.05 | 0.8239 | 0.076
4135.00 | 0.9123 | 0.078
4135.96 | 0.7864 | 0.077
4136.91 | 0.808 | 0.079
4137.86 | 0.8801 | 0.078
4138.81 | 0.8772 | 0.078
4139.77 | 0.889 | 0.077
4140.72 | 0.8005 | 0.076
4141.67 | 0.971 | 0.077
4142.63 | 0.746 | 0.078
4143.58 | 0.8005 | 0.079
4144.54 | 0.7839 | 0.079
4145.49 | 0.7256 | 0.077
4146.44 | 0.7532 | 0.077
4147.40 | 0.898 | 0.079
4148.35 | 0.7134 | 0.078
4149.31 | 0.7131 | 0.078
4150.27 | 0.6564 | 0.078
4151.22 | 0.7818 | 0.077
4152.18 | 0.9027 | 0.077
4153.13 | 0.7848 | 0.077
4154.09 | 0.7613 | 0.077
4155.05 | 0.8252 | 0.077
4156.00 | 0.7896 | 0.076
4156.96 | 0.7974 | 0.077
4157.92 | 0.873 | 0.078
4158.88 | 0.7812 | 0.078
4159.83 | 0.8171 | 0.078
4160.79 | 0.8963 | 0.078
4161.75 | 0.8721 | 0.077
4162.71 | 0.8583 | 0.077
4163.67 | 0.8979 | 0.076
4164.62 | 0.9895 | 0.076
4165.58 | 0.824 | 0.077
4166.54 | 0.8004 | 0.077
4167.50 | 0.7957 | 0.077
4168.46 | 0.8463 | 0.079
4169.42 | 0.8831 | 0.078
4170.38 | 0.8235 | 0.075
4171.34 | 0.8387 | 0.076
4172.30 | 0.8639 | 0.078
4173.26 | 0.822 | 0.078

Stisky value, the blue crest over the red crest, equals 0.91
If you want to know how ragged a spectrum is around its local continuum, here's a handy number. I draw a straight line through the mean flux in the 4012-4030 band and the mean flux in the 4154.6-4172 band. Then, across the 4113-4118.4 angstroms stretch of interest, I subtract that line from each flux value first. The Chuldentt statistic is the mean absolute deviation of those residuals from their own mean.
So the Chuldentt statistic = 0.034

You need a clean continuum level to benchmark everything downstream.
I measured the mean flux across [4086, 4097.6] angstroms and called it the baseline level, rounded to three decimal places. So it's 0.879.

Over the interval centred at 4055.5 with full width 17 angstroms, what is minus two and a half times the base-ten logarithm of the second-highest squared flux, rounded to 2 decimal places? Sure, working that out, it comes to 0.24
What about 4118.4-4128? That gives 0.14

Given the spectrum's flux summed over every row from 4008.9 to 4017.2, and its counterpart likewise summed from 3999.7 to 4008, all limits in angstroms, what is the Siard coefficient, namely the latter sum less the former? 0.09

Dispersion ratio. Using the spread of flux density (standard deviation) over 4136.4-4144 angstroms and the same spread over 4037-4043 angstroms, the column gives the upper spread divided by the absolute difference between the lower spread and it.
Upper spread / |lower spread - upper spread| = 4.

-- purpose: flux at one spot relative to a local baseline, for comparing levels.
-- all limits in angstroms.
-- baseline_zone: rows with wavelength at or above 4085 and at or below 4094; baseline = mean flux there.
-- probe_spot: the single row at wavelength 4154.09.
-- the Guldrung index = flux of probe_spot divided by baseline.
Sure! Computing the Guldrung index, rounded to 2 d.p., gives 0.84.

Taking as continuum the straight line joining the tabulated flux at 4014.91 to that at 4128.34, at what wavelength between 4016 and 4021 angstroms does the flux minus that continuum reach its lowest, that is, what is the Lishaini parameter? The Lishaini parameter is 4017.68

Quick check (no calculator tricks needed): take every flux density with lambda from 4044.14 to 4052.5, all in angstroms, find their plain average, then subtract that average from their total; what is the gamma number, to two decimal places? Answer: 6.59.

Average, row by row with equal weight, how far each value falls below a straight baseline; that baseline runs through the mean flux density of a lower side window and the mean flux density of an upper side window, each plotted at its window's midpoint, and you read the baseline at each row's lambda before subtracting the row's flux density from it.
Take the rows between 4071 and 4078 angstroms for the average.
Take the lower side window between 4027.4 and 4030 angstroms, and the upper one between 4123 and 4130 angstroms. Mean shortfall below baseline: 0.05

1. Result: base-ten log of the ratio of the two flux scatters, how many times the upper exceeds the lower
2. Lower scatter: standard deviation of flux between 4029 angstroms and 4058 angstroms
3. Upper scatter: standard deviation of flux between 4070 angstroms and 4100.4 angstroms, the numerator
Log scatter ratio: 0.17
